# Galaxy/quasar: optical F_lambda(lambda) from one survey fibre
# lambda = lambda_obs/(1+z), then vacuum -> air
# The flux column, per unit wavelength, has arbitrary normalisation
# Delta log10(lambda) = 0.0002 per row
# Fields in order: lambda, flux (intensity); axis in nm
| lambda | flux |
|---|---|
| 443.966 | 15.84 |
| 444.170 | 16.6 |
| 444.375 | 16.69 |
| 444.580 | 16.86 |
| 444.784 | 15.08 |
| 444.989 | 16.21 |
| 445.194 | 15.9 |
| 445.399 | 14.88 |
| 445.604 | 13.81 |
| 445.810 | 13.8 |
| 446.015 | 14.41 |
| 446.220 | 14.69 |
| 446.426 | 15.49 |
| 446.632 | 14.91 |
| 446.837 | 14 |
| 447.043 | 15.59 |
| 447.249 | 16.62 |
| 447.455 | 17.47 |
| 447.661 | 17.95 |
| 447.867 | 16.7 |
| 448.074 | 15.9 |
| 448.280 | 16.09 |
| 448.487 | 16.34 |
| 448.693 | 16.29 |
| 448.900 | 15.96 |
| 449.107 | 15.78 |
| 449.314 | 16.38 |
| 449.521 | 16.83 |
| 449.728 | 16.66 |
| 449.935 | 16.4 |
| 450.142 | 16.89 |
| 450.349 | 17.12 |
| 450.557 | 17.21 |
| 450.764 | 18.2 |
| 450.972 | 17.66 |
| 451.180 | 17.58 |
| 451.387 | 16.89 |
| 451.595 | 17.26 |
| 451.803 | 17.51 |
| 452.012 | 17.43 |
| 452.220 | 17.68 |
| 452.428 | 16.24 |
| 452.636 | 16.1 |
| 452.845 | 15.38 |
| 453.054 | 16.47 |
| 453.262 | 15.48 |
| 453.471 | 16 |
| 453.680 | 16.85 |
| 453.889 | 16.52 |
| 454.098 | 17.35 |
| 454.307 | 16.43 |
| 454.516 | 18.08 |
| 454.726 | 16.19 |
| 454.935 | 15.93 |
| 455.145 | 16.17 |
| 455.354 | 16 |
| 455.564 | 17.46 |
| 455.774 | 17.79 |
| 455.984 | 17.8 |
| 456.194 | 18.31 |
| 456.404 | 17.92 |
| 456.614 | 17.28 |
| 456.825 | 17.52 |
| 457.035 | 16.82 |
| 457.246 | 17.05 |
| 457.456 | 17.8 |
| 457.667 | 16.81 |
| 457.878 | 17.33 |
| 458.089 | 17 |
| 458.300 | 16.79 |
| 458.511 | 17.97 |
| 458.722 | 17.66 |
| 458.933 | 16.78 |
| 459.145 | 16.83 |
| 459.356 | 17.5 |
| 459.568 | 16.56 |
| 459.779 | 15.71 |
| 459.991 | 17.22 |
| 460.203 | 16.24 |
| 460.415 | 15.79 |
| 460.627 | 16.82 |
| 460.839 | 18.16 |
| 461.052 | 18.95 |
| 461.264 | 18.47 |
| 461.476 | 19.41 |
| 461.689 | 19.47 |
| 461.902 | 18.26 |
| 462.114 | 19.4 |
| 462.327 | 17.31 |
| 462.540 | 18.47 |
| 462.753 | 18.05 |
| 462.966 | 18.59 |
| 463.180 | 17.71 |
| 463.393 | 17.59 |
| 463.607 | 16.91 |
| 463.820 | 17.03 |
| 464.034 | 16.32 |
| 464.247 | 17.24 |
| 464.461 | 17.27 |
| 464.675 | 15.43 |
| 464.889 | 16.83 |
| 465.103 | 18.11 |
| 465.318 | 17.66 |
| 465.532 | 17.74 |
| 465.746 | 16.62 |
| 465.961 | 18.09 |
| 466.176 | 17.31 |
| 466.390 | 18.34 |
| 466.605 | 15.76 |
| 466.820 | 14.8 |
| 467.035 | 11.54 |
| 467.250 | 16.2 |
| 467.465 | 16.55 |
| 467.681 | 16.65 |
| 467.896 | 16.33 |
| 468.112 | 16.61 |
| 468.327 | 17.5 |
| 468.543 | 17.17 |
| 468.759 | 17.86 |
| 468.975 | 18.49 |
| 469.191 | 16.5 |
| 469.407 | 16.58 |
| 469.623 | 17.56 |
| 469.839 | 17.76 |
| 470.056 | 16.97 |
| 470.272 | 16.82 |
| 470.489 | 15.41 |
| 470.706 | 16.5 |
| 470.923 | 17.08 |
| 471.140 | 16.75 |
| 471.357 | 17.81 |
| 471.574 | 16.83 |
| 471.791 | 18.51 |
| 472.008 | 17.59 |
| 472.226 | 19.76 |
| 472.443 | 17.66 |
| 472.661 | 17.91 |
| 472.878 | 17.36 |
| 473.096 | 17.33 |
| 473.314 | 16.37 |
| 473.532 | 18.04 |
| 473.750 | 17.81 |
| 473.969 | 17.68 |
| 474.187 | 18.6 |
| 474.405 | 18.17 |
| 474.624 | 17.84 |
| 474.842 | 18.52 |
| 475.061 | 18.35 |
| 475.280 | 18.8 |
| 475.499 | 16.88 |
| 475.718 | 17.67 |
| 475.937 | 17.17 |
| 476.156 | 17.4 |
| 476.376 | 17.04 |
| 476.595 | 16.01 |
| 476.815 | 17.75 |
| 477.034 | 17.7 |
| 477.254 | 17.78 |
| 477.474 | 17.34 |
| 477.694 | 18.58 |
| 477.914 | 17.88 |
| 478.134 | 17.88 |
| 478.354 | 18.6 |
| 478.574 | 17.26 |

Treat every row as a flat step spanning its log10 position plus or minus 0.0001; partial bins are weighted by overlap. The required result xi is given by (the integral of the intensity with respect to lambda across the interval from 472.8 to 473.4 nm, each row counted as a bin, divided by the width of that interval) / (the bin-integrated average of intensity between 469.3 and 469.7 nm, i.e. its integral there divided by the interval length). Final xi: 1.00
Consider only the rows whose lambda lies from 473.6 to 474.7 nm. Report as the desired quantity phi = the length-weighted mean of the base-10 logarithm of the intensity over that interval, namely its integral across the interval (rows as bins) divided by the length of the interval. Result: 1.26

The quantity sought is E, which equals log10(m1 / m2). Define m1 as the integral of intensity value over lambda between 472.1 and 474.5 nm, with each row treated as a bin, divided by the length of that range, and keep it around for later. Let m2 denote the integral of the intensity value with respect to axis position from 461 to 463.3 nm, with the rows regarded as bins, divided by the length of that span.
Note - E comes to -0.016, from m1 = 17.9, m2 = 18.5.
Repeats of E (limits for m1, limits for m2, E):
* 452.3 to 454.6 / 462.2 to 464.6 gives -0.027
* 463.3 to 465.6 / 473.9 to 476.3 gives -0.020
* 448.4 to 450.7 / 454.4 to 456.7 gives -0.016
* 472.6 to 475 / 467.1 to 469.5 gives 0.024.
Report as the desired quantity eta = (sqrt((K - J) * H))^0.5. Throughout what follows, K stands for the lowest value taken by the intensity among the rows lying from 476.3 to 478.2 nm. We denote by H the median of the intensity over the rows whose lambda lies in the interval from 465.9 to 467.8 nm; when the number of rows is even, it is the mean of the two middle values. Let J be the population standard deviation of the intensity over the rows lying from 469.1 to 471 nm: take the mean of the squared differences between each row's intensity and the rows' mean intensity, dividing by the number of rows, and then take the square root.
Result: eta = 3.99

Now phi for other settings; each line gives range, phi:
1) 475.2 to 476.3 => 1.24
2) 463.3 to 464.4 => 1.23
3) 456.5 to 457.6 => 1.24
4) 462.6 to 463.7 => 1.25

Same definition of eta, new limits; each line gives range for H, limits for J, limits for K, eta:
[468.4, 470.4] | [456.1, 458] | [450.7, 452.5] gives 4.06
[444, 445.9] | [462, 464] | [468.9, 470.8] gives 3.91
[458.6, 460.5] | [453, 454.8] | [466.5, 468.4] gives 3.67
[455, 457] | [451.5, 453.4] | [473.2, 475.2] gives 4.06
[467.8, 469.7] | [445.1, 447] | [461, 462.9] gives 4.11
